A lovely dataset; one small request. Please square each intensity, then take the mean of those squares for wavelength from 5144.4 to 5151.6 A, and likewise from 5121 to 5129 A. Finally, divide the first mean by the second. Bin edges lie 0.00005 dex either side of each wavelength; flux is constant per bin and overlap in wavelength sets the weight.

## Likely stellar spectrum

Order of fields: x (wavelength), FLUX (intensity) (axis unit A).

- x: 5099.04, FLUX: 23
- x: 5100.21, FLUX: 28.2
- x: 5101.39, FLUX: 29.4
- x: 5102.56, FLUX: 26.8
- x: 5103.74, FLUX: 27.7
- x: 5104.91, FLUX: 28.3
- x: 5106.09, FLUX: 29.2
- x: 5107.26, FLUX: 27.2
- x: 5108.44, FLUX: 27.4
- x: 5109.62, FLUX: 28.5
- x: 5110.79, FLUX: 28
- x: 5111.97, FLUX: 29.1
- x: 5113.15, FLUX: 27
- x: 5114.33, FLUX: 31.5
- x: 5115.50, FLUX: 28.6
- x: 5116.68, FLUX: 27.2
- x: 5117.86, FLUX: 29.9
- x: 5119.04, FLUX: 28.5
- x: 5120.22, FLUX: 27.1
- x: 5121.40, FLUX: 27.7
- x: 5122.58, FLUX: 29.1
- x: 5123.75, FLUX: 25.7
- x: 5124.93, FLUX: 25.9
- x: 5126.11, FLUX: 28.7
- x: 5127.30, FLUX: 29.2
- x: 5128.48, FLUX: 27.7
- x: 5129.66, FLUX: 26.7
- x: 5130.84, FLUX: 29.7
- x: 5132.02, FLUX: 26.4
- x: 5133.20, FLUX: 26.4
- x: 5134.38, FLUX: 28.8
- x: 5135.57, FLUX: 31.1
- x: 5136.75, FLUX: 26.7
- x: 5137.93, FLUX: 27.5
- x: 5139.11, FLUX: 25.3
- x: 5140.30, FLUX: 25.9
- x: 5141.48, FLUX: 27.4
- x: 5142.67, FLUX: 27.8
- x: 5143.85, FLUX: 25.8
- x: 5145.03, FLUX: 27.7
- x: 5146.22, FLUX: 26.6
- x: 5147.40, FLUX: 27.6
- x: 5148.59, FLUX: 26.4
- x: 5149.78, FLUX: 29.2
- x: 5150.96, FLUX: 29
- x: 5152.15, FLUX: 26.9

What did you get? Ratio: 1.00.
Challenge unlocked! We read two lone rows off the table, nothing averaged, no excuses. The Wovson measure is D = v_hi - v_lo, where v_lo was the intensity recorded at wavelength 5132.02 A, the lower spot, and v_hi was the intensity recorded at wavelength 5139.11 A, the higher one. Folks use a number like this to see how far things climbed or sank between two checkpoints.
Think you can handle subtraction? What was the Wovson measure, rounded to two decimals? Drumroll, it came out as -1.10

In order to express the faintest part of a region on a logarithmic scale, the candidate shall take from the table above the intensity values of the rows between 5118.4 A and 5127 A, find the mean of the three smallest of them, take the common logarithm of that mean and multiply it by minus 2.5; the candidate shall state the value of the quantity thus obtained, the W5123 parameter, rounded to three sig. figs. -3.55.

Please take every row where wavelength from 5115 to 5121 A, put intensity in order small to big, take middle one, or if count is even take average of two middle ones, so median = 28.5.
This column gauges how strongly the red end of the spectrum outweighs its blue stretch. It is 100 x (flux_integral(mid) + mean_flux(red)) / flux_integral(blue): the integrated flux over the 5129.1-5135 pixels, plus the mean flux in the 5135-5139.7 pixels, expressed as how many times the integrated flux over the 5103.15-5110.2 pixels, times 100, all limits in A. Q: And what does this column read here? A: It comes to 96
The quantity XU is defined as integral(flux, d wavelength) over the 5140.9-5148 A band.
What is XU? 193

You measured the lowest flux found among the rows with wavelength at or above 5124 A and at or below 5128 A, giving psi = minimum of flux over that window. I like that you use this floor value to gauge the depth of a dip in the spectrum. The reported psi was 25.9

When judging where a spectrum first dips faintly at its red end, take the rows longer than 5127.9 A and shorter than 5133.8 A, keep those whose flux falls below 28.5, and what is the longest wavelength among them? 5133.20 A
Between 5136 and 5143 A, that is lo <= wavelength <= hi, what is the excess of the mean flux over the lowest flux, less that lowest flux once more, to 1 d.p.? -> -23.8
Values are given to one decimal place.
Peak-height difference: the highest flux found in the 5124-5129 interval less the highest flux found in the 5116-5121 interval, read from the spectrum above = -0.7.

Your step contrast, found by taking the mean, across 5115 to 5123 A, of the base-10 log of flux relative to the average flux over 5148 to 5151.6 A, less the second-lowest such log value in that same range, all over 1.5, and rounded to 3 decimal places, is 0.011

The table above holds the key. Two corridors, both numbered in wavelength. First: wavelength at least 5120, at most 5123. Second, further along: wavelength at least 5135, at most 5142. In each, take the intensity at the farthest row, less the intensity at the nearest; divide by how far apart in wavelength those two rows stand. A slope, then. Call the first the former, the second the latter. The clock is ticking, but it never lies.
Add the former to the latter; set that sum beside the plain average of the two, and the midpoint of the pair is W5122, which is 0.17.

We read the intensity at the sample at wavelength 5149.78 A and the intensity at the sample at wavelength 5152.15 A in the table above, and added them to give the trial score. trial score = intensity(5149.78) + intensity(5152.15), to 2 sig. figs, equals 56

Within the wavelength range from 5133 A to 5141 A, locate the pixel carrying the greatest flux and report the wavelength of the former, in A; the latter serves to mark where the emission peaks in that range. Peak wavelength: 5135.57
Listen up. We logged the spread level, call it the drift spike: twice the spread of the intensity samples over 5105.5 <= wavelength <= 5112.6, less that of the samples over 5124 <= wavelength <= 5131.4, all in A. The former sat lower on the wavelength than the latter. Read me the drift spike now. 0.2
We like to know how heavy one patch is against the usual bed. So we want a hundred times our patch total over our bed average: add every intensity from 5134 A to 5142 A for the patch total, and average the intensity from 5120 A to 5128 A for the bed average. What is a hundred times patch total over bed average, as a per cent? 697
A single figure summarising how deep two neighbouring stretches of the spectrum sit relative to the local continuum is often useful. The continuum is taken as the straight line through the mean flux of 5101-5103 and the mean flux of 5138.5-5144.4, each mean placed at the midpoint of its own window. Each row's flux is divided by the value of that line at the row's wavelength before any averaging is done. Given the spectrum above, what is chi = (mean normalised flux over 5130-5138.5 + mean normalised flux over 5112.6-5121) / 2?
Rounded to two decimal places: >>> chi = 1.04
